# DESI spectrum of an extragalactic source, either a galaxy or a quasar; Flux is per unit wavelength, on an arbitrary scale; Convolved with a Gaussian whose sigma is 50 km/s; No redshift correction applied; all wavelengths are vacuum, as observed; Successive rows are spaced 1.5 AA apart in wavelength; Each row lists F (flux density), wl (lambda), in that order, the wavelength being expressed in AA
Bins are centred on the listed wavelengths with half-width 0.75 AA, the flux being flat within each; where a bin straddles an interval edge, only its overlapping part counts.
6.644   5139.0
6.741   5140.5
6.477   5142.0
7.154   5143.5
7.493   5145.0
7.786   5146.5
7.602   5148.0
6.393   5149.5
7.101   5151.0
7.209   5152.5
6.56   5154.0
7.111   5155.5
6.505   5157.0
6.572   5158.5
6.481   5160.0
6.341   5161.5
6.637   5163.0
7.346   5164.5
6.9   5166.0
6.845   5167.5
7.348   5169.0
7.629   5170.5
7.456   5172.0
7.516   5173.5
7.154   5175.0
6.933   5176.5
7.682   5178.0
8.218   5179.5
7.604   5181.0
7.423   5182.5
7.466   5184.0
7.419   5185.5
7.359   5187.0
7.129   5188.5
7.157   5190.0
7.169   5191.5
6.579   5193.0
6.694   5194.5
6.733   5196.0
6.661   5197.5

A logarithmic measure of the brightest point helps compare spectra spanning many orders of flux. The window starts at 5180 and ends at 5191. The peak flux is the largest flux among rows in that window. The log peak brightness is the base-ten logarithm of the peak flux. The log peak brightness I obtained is 0.881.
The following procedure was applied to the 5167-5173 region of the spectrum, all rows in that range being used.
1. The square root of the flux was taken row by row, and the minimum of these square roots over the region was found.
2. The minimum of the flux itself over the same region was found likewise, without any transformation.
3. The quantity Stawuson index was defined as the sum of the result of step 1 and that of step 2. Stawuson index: 9.46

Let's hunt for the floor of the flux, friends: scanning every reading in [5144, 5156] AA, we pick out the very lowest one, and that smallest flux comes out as 6.393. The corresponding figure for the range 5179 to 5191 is 7.129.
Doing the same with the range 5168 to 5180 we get 6.933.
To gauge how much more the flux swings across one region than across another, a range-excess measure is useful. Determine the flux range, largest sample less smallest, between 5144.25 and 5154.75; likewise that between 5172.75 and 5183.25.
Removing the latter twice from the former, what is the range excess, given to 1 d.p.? -1.2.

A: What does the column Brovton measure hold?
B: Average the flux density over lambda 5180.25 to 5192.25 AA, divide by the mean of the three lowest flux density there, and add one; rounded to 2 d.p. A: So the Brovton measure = 2.03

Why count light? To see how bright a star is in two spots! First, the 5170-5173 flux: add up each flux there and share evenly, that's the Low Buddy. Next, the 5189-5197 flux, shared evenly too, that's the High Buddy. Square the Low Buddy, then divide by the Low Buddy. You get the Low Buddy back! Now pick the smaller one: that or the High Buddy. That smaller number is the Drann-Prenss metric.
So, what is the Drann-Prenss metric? 6.87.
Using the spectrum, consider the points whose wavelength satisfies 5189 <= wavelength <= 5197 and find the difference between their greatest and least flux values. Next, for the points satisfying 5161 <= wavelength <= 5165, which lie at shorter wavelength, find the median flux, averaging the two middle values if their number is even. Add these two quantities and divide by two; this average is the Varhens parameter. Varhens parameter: 3.61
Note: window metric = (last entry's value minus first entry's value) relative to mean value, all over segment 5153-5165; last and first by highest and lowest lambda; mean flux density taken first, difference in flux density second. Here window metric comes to 0.12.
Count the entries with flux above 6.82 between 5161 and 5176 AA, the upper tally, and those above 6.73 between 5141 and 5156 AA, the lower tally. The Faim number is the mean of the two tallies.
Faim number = 7.5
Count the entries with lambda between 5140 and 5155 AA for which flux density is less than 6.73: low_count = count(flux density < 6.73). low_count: 3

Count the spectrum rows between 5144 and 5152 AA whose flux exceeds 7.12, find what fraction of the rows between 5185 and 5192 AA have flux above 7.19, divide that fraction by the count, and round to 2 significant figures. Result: 0.13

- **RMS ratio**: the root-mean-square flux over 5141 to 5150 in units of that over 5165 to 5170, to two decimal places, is 1.02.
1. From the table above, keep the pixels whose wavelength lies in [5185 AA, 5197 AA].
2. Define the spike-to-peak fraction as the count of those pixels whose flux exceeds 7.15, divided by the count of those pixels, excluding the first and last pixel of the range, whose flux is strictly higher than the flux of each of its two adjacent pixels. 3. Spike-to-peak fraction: 4.0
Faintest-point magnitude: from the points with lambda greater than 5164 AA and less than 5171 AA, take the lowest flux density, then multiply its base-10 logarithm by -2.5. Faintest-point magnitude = -2.09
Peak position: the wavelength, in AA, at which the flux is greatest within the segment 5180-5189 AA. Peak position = 5181.0 AA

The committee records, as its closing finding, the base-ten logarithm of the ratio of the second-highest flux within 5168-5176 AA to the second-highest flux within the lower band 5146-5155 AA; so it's 0.00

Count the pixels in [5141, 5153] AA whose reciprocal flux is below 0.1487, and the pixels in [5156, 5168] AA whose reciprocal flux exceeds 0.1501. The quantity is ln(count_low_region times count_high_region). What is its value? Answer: 3.4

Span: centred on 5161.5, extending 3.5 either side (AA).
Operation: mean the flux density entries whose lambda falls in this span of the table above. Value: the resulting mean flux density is 6.7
